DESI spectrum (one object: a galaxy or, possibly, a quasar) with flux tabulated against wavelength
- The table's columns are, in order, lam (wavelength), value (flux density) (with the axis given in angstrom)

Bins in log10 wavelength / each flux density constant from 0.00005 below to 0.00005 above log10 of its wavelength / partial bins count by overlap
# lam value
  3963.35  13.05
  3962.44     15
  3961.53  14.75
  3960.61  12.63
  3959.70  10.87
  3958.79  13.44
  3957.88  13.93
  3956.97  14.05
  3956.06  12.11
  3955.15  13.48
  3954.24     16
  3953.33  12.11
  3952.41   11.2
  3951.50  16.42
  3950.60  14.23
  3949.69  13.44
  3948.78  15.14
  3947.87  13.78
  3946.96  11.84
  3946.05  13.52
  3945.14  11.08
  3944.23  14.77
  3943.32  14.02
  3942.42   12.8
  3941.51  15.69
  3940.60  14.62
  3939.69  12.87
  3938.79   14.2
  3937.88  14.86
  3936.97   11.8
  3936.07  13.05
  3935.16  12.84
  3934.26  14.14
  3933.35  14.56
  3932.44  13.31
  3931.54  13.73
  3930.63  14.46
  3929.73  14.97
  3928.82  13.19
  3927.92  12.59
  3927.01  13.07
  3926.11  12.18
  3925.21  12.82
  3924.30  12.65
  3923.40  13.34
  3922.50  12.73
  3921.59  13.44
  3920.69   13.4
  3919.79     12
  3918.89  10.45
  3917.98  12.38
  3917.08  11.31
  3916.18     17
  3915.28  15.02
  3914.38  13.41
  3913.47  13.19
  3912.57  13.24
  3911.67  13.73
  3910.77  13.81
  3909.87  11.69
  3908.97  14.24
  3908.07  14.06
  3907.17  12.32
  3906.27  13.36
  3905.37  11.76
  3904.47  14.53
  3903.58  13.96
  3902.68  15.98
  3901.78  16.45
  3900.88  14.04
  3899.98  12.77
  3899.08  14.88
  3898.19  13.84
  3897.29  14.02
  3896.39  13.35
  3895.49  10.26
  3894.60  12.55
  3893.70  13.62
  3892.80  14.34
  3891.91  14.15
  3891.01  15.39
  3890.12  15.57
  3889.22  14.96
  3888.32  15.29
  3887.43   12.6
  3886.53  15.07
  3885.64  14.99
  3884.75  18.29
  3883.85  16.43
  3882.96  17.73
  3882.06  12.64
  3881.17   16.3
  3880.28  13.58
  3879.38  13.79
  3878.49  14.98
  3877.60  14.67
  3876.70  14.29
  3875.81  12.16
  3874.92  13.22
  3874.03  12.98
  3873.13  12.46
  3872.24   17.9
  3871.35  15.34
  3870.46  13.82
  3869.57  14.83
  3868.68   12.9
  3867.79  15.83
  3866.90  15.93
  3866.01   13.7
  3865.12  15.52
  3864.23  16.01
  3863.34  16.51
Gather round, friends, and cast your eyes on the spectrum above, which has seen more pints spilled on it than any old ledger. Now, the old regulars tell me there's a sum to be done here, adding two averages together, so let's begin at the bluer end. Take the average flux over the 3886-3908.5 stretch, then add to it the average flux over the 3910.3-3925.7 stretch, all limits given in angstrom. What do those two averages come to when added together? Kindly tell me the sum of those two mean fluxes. 27.1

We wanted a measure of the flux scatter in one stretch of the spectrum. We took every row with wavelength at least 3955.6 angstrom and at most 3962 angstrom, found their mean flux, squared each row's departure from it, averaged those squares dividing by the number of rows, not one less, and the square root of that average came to 1.23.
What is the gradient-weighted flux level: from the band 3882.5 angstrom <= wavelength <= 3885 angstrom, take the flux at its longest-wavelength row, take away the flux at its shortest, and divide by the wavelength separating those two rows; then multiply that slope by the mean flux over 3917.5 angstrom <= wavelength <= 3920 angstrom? 4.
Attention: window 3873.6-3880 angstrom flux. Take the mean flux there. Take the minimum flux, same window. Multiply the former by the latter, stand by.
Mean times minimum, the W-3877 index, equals 167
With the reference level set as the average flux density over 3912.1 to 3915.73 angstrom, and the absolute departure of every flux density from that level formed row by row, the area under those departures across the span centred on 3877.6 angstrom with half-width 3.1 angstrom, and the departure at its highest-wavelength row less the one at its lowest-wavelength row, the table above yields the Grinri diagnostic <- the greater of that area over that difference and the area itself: 4.5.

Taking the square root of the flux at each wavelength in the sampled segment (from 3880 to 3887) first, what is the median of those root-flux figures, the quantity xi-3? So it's 3.96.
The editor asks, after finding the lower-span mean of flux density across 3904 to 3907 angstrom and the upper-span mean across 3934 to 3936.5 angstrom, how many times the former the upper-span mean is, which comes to 1.01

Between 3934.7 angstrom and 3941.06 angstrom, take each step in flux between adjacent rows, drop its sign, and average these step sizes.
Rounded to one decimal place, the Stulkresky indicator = 1.4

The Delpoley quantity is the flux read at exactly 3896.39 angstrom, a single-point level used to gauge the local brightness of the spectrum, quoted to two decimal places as 13.35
